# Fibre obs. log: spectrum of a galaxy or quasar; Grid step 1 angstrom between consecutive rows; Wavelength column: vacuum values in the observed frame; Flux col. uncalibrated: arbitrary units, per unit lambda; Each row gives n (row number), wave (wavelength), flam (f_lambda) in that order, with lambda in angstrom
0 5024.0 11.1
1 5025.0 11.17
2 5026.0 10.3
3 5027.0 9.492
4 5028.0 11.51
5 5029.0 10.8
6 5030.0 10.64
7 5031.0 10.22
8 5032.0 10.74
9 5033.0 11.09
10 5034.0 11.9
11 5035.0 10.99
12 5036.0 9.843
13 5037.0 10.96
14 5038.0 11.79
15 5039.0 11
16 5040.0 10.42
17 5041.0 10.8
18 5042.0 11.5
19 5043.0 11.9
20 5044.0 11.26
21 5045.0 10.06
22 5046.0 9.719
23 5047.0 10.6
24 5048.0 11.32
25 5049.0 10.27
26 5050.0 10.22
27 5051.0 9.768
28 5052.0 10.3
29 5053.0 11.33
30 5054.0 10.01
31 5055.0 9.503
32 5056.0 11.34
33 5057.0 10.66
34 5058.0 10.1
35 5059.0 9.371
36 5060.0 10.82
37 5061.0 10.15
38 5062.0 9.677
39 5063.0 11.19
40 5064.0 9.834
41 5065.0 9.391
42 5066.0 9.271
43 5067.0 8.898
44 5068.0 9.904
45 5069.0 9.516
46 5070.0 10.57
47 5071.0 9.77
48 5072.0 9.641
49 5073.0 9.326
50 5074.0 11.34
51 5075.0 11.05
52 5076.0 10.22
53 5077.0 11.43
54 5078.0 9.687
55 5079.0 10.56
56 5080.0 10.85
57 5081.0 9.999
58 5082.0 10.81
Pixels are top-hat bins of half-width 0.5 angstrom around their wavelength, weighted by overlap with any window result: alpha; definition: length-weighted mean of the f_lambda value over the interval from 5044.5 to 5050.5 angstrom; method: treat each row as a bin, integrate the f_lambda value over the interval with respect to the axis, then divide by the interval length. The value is 10.4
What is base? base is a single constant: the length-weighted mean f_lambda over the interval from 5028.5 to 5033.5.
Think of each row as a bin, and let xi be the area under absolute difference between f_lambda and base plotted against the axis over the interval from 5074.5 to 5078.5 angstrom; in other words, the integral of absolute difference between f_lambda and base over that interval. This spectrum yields 2.6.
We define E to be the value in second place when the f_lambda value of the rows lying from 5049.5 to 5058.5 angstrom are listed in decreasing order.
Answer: 11.33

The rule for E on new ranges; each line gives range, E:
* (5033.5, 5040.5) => 11.79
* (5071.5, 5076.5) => 11.05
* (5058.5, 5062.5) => 10.15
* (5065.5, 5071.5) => 9.904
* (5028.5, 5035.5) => 11.09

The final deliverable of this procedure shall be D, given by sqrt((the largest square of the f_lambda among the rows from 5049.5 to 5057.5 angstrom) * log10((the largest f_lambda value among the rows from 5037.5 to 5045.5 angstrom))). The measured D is 11.8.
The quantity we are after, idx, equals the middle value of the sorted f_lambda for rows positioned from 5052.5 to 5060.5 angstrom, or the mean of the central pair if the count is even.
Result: 10.4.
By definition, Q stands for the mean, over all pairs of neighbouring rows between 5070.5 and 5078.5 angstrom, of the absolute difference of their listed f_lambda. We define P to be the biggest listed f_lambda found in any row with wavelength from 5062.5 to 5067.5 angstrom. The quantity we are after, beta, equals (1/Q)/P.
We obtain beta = 0.096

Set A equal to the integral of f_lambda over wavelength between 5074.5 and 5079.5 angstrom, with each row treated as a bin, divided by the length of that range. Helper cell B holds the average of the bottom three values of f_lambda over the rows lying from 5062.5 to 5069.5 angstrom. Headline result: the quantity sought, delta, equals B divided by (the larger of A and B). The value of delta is 0.87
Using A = 10.59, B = 9.2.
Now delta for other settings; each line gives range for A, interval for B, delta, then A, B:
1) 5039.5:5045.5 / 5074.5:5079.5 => 0.92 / 10.99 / 10.2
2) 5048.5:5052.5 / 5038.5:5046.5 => 0.99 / 10.14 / 10.1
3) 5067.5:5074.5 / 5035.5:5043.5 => 1.00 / 10.01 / 10.4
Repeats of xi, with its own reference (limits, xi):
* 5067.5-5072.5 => 4.1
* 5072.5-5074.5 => 2.0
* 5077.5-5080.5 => 1.3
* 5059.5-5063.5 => 2.2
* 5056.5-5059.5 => 2.0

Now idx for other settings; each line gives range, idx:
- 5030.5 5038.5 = 11.0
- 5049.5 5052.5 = 10.2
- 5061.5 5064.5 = 9.8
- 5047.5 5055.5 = 10.2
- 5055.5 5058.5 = 10.7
